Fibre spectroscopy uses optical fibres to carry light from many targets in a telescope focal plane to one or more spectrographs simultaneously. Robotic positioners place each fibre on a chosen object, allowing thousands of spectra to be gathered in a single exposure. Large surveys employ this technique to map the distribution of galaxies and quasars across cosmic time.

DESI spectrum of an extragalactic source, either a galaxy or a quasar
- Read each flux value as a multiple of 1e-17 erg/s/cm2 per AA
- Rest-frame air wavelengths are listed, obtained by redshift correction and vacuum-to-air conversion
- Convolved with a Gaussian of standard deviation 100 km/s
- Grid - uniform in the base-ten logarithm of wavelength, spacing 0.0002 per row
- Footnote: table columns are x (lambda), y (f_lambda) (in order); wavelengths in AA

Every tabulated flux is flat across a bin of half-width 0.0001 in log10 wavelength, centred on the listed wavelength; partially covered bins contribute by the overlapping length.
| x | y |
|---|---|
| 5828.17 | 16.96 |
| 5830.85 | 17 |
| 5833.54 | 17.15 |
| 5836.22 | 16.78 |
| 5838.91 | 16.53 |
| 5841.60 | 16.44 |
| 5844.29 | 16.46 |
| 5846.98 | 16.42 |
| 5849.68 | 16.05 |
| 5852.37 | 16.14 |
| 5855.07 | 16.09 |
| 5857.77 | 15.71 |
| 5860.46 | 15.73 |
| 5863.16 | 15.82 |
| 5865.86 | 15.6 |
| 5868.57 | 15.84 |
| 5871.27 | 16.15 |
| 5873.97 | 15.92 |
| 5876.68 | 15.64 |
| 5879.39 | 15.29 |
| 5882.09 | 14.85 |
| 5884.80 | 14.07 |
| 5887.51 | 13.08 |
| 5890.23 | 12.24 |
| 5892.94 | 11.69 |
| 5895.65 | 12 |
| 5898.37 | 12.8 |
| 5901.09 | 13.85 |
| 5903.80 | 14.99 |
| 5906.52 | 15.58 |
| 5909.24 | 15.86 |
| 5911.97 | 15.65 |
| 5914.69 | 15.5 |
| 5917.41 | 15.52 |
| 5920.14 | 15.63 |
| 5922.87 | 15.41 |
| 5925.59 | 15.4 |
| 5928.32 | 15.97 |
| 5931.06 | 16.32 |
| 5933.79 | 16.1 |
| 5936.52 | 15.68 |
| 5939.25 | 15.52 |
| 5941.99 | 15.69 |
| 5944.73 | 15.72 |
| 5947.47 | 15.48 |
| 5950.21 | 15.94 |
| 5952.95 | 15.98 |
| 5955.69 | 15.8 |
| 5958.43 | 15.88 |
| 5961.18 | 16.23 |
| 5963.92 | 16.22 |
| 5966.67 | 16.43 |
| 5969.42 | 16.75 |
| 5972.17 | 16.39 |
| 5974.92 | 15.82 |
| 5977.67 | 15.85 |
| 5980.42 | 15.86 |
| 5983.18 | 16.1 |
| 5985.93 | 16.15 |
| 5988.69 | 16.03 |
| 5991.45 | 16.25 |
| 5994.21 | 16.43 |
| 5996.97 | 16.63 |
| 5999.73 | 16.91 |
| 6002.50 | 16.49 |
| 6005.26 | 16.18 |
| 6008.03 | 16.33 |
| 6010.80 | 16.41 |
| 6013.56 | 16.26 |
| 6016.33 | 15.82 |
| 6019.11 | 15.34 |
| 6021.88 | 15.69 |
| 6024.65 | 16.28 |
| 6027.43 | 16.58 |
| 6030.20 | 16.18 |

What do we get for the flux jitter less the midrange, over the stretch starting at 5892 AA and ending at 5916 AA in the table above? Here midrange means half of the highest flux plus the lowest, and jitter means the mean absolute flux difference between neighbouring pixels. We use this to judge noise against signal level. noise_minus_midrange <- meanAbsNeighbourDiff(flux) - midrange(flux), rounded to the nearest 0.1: -13.2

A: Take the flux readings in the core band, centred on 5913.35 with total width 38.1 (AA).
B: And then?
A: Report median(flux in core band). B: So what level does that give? 15.5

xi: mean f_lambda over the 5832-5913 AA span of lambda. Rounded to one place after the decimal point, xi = 15.2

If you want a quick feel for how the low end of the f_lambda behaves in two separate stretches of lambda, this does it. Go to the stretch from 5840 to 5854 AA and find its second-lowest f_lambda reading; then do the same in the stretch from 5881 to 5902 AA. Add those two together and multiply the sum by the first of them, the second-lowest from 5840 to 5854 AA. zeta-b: 454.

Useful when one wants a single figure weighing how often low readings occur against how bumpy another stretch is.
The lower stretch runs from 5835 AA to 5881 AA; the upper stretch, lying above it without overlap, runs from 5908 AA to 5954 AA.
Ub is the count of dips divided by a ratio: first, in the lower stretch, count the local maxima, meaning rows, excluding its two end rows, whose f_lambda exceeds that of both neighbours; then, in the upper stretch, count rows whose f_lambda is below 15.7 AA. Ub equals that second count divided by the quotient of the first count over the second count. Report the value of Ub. 25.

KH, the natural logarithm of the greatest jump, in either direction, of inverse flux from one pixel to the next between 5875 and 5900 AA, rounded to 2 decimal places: -5.23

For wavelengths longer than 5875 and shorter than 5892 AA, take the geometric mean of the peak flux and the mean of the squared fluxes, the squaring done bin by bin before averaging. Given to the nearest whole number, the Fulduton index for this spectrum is 56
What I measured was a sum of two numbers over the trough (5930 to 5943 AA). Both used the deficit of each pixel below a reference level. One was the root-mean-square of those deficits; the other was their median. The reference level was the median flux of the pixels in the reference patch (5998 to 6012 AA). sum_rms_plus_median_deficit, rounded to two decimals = 1.34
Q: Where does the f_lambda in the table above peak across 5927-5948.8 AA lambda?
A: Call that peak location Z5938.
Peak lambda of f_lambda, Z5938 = 5931.06 AA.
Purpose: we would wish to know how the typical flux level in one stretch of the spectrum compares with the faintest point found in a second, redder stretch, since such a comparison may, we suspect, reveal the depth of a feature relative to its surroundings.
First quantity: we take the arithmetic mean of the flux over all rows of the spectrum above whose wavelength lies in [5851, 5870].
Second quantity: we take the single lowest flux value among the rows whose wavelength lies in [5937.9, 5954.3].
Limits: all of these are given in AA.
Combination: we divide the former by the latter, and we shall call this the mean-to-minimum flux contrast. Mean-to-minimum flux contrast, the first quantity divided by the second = 1.02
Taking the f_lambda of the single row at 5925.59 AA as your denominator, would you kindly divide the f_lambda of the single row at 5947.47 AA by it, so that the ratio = 1.01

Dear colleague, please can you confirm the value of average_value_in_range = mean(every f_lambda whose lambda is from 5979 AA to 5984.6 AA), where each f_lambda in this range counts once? 16.0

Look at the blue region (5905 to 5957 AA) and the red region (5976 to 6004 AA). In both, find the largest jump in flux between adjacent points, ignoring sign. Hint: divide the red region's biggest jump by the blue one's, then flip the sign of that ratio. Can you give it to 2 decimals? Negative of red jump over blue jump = -0.74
